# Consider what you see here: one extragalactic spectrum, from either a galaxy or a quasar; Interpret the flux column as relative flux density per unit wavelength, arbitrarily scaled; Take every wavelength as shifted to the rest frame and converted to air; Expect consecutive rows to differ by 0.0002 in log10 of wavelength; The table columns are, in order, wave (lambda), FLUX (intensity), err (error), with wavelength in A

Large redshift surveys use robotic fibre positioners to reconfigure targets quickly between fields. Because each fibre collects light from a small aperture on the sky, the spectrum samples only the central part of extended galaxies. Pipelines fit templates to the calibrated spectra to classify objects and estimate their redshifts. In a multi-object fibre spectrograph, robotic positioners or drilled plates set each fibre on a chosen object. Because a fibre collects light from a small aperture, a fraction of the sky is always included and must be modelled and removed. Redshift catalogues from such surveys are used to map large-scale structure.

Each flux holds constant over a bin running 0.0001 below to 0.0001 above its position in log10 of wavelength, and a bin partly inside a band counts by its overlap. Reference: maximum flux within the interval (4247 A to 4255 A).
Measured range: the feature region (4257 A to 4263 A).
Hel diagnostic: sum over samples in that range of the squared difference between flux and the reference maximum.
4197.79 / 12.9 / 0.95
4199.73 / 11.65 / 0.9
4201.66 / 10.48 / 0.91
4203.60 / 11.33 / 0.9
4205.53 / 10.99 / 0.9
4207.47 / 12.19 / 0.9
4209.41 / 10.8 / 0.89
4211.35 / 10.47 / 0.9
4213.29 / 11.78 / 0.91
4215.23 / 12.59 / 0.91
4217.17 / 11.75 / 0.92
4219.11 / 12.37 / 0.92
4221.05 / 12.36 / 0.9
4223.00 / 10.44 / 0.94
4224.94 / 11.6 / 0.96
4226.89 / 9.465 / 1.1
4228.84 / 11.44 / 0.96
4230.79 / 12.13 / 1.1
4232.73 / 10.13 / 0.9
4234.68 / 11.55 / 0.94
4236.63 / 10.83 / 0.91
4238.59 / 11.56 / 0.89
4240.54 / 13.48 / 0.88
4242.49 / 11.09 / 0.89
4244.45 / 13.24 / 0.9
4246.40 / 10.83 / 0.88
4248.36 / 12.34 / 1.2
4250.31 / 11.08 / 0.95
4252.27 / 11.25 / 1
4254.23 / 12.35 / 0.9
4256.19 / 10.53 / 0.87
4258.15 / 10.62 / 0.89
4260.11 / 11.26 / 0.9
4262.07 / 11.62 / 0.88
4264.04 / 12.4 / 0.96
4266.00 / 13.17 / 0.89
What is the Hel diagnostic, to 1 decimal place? 4.7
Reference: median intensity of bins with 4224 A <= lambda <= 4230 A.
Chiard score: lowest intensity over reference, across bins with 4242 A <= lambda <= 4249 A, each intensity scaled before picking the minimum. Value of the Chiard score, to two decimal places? 0.95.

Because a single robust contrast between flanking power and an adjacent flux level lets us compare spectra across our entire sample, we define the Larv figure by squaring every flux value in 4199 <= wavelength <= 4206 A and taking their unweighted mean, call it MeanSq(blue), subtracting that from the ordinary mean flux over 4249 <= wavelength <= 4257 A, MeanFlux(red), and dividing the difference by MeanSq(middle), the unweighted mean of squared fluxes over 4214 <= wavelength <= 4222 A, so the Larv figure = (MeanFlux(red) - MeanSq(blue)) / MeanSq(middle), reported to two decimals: -0.75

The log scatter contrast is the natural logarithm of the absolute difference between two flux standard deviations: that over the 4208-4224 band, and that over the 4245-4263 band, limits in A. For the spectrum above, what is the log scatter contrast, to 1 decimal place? -1.6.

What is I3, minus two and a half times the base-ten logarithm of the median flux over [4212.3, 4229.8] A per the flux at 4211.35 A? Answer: -0.13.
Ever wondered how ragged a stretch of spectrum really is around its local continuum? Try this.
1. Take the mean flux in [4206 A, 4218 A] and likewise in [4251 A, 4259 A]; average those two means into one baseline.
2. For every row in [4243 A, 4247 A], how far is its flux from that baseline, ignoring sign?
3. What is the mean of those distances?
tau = 1.2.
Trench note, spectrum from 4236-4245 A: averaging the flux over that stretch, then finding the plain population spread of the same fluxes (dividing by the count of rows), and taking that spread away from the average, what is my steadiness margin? 10.9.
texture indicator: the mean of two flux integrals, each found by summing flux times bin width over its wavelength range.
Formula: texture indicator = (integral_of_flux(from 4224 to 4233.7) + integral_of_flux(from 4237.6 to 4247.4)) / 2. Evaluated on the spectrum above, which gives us 112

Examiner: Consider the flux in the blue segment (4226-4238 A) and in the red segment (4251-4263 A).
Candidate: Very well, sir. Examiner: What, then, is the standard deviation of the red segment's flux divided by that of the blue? 0.68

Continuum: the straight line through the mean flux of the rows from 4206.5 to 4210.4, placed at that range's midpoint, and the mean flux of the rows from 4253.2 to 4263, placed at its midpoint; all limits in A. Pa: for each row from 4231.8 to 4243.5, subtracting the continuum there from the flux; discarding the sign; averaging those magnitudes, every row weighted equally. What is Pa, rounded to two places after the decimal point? 0.76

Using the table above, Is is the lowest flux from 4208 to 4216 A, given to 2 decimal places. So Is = 10.47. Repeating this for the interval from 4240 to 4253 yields 10.83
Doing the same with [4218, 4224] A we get 10.44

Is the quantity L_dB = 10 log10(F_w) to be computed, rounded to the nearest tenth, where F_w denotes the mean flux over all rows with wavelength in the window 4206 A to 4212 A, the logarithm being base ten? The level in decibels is 10.5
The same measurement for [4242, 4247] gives 10.7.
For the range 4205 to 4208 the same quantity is 10.6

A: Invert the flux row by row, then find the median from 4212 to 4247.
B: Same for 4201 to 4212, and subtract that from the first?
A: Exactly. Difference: -0.0054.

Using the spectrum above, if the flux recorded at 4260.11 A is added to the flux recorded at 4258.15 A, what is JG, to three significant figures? 21.9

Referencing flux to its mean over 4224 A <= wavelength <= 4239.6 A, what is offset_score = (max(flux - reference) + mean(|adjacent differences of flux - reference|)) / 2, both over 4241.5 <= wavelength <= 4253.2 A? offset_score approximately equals 1.8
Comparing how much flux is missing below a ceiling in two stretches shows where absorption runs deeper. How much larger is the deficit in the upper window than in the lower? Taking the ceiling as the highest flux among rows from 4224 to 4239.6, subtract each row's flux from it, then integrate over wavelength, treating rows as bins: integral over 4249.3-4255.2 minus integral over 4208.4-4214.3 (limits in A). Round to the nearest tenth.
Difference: -3.1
